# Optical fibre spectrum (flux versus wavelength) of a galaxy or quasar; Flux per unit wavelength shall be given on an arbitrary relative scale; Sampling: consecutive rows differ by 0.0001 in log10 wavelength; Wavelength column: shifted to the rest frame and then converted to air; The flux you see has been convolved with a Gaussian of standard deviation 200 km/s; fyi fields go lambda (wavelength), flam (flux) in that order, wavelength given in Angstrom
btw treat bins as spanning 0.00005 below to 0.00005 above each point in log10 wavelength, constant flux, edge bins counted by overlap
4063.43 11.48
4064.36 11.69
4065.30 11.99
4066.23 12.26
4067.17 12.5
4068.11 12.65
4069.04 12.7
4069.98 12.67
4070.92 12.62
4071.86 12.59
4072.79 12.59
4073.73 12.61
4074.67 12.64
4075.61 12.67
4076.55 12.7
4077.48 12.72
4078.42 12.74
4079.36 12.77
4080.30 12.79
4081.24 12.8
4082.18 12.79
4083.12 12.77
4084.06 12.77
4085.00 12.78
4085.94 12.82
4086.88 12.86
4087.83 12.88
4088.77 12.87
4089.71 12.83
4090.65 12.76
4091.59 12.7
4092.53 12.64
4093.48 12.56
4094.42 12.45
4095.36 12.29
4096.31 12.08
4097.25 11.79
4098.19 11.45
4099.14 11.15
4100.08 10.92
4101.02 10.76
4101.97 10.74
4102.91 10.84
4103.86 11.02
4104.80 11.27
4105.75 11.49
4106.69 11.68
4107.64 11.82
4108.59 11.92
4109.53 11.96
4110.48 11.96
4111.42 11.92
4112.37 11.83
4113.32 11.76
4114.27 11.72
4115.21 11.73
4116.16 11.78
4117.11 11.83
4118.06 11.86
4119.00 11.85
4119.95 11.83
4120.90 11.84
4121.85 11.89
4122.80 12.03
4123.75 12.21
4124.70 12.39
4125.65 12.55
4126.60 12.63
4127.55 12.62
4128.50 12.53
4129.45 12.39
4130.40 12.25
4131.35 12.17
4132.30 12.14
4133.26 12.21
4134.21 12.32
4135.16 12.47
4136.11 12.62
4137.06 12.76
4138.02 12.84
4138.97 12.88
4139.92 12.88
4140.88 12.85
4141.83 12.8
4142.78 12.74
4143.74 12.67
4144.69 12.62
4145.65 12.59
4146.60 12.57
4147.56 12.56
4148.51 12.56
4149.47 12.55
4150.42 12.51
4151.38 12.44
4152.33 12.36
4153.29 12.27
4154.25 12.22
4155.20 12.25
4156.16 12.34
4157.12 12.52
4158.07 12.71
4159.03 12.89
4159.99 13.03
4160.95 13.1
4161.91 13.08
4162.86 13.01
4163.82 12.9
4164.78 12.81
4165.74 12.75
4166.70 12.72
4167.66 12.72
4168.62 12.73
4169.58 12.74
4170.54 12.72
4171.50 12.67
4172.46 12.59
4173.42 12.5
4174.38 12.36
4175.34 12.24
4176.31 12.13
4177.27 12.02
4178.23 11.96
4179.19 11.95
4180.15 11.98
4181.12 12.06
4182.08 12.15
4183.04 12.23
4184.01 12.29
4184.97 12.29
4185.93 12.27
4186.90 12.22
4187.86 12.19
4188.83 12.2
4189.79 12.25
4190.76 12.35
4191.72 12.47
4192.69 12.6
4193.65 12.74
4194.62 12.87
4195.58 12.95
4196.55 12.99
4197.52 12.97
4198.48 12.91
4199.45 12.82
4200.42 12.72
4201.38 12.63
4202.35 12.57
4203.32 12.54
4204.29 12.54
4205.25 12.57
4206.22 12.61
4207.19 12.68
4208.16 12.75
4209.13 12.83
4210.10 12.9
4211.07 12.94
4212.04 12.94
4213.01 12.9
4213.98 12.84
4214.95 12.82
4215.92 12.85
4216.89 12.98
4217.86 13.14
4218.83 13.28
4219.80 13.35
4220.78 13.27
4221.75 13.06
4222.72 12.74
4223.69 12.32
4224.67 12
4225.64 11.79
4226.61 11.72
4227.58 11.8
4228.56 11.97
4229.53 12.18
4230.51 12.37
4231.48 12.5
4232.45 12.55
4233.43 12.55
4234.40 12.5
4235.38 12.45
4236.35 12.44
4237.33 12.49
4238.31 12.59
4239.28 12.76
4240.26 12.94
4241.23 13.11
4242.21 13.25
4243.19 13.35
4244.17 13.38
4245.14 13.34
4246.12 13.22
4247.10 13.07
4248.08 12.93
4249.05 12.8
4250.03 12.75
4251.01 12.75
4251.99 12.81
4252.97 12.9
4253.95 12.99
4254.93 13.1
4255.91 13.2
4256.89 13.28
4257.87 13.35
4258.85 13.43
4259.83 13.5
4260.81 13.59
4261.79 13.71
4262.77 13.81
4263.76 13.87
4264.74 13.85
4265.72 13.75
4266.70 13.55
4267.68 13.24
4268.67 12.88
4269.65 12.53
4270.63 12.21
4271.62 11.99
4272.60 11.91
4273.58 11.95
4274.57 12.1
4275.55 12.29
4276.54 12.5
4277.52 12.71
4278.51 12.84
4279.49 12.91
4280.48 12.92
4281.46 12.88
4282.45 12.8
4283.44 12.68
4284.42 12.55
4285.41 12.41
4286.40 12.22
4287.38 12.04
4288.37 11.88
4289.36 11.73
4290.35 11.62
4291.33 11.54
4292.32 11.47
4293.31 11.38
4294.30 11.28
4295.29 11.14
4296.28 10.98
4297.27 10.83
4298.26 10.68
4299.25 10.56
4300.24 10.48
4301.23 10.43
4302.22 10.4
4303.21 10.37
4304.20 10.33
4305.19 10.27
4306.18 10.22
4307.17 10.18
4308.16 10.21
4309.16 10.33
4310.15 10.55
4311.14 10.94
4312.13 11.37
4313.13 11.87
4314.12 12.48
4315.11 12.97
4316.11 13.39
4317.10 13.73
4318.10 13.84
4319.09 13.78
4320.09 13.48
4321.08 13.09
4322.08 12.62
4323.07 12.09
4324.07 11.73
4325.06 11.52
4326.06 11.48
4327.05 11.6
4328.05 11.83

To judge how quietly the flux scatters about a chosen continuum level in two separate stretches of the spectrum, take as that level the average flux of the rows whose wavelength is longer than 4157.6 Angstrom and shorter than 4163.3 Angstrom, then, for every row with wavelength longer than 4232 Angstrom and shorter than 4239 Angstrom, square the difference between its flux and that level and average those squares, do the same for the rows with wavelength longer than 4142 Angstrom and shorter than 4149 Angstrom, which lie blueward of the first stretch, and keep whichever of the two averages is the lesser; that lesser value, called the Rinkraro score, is 0.13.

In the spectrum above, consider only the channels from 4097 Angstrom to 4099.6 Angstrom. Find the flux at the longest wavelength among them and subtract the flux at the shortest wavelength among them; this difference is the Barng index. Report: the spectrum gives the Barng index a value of -0.64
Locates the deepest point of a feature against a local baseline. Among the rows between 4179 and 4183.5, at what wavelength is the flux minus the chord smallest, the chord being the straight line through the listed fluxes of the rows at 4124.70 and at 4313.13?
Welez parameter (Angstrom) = 4179.19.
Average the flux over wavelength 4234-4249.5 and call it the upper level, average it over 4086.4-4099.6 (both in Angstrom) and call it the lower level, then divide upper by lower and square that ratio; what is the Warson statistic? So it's 1.09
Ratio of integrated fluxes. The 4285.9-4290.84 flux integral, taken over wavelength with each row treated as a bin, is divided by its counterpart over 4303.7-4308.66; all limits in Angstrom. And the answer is 1.16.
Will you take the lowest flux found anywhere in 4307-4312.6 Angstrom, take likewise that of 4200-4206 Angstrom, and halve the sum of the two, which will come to 11.4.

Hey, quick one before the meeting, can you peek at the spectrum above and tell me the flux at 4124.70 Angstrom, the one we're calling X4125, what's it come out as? 12.39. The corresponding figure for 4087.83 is 12.88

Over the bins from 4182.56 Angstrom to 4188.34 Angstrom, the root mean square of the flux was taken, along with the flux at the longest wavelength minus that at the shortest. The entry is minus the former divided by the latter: 306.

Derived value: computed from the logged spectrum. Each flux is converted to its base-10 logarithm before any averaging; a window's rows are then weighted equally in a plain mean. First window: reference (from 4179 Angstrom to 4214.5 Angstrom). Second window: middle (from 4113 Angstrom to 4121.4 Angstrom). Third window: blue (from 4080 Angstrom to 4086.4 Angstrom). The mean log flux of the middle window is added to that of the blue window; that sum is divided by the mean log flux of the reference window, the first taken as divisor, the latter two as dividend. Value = 1.983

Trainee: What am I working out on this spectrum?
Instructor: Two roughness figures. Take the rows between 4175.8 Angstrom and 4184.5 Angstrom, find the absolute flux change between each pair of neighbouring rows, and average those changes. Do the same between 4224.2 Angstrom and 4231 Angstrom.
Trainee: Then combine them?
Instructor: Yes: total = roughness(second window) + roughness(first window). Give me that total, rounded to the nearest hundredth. 0.22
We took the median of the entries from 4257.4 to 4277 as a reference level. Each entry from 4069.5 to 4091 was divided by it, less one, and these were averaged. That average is -0.042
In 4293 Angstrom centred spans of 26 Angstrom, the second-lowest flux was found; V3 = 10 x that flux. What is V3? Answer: 103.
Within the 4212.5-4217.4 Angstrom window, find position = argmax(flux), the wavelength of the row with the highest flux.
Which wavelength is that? 4216.89 Angstrom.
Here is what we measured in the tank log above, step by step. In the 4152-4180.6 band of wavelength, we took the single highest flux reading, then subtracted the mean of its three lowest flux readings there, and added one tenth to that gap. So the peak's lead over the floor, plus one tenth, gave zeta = 1.2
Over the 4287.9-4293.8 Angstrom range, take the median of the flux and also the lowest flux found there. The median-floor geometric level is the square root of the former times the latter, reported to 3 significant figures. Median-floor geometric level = 11.5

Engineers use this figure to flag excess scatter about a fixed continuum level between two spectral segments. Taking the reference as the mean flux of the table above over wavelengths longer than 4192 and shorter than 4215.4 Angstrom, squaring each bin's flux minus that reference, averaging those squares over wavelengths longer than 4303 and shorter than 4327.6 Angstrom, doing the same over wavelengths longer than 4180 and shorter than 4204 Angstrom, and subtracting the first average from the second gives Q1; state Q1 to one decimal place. -2.4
